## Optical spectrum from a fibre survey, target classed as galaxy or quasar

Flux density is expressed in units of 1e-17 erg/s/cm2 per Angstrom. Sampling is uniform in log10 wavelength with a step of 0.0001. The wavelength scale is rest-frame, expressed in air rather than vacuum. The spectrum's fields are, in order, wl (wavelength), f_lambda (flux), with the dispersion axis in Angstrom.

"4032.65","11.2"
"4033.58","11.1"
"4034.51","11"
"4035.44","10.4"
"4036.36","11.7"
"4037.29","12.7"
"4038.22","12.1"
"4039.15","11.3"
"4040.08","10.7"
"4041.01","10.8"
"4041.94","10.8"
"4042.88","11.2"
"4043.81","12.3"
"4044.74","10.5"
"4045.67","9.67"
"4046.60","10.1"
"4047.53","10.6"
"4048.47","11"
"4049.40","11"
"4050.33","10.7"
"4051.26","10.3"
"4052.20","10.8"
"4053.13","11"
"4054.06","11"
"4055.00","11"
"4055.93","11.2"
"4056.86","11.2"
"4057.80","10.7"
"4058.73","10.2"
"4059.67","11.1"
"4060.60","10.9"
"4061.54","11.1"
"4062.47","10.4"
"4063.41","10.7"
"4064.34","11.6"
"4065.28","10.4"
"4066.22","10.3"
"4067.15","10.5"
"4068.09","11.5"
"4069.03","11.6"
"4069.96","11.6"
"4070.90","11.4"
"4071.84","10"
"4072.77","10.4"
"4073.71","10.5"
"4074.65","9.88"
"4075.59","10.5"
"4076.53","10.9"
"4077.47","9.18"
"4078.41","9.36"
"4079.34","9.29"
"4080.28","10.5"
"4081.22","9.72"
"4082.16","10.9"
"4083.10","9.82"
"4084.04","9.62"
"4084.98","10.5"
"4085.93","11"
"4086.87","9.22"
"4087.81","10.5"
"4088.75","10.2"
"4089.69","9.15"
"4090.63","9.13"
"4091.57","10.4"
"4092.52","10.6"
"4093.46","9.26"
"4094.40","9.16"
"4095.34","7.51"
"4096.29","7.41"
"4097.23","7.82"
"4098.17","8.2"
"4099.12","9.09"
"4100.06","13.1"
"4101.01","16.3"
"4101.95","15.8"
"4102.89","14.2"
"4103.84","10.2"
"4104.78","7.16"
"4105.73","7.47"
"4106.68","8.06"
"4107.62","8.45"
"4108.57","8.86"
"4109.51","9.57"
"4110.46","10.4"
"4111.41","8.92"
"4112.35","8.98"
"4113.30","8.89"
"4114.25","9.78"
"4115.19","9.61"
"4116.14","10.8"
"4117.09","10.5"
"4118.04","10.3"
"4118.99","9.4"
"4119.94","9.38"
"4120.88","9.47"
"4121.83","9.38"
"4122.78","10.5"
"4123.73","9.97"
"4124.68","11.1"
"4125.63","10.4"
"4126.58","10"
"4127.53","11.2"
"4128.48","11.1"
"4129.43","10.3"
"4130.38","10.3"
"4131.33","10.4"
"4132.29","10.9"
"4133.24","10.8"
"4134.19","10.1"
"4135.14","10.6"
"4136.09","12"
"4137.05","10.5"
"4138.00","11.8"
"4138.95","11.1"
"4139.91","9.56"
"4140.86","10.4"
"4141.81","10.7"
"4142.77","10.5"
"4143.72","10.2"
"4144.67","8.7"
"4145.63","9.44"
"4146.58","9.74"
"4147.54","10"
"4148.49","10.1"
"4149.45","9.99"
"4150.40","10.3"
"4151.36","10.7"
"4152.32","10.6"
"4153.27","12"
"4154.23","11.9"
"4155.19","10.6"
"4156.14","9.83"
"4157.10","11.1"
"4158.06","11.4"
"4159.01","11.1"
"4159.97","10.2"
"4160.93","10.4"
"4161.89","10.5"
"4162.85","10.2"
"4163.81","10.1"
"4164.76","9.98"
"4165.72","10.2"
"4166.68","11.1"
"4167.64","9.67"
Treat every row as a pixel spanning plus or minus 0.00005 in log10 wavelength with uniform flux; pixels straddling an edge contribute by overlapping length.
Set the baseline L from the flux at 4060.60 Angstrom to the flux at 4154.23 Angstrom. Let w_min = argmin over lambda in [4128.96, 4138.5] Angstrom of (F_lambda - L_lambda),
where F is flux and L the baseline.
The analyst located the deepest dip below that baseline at 4134.19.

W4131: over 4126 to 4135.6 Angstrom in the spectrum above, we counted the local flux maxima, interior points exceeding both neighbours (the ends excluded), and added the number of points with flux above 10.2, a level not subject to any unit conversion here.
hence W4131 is 10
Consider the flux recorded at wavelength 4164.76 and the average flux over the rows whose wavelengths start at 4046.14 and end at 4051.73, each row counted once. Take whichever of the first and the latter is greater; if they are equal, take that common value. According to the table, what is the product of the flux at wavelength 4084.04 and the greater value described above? 102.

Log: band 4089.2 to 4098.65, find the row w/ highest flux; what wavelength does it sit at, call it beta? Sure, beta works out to 4092.52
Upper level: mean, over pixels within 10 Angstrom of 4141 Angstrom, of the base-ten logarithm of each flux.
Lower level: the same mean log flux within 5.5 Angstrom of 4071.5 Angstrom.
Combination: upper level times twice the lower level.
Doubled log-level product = 2.09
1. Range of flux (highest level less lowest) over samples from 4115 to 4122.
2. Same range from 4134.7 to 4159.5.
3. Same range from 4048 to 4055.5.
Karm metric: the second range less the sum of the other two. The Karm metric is 1.2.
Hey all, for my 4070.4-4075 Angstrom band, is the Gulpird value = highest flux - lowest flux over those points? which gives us 1.5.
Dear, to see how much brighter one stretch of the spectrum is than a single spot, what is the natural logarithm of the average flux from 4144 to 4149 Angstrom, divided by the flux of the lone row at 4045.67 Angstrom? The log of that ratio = -0.01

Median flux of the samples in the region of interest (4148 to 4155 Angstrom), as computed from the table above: 10.6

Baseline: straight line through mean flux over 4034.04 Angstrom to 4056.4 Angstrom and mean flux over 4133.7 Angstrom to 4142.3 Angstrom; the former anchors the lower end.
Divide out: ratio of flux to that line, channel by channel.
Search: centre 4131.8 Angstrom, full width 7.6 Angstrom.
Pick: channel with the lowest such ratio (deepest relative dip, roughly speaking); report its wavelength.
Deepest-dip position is 4134.19 Angstrom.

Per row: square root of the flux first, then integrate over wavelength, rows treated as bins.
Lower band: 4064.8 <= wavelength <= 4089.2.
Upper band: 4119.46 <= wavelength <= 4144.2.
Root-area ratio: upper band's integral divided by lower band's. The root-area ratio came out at 1.02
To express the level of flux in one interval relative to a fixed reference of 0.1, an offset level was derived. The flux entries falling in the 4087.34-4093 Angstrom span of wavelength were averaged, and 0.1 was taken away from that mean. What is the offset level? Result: 9.90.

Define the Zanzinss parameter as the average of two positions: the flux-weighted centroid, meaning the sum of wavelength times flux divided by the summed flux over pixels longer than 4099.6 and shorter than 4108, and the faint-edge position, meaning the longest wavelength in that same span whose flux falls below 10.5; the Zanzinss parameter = 4105.4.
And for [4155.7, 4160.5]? 4159.0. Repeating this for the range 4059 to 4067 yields 4064.6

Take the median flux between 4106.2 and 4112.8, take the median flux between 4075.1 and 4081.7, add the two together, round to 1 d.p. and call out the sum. 18.6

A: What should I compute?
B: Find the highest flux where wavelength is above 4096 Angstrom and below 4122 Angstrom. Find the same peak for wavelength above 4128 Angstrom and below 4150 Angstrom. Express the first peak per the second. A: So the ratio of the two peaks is 1.36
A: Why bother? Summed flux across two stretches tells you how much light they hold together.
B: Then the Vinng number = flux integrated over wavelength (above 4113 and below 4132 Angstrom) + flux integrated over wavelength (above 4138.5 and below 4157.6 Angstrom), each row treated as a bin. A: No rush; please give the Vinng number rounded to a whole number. 391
